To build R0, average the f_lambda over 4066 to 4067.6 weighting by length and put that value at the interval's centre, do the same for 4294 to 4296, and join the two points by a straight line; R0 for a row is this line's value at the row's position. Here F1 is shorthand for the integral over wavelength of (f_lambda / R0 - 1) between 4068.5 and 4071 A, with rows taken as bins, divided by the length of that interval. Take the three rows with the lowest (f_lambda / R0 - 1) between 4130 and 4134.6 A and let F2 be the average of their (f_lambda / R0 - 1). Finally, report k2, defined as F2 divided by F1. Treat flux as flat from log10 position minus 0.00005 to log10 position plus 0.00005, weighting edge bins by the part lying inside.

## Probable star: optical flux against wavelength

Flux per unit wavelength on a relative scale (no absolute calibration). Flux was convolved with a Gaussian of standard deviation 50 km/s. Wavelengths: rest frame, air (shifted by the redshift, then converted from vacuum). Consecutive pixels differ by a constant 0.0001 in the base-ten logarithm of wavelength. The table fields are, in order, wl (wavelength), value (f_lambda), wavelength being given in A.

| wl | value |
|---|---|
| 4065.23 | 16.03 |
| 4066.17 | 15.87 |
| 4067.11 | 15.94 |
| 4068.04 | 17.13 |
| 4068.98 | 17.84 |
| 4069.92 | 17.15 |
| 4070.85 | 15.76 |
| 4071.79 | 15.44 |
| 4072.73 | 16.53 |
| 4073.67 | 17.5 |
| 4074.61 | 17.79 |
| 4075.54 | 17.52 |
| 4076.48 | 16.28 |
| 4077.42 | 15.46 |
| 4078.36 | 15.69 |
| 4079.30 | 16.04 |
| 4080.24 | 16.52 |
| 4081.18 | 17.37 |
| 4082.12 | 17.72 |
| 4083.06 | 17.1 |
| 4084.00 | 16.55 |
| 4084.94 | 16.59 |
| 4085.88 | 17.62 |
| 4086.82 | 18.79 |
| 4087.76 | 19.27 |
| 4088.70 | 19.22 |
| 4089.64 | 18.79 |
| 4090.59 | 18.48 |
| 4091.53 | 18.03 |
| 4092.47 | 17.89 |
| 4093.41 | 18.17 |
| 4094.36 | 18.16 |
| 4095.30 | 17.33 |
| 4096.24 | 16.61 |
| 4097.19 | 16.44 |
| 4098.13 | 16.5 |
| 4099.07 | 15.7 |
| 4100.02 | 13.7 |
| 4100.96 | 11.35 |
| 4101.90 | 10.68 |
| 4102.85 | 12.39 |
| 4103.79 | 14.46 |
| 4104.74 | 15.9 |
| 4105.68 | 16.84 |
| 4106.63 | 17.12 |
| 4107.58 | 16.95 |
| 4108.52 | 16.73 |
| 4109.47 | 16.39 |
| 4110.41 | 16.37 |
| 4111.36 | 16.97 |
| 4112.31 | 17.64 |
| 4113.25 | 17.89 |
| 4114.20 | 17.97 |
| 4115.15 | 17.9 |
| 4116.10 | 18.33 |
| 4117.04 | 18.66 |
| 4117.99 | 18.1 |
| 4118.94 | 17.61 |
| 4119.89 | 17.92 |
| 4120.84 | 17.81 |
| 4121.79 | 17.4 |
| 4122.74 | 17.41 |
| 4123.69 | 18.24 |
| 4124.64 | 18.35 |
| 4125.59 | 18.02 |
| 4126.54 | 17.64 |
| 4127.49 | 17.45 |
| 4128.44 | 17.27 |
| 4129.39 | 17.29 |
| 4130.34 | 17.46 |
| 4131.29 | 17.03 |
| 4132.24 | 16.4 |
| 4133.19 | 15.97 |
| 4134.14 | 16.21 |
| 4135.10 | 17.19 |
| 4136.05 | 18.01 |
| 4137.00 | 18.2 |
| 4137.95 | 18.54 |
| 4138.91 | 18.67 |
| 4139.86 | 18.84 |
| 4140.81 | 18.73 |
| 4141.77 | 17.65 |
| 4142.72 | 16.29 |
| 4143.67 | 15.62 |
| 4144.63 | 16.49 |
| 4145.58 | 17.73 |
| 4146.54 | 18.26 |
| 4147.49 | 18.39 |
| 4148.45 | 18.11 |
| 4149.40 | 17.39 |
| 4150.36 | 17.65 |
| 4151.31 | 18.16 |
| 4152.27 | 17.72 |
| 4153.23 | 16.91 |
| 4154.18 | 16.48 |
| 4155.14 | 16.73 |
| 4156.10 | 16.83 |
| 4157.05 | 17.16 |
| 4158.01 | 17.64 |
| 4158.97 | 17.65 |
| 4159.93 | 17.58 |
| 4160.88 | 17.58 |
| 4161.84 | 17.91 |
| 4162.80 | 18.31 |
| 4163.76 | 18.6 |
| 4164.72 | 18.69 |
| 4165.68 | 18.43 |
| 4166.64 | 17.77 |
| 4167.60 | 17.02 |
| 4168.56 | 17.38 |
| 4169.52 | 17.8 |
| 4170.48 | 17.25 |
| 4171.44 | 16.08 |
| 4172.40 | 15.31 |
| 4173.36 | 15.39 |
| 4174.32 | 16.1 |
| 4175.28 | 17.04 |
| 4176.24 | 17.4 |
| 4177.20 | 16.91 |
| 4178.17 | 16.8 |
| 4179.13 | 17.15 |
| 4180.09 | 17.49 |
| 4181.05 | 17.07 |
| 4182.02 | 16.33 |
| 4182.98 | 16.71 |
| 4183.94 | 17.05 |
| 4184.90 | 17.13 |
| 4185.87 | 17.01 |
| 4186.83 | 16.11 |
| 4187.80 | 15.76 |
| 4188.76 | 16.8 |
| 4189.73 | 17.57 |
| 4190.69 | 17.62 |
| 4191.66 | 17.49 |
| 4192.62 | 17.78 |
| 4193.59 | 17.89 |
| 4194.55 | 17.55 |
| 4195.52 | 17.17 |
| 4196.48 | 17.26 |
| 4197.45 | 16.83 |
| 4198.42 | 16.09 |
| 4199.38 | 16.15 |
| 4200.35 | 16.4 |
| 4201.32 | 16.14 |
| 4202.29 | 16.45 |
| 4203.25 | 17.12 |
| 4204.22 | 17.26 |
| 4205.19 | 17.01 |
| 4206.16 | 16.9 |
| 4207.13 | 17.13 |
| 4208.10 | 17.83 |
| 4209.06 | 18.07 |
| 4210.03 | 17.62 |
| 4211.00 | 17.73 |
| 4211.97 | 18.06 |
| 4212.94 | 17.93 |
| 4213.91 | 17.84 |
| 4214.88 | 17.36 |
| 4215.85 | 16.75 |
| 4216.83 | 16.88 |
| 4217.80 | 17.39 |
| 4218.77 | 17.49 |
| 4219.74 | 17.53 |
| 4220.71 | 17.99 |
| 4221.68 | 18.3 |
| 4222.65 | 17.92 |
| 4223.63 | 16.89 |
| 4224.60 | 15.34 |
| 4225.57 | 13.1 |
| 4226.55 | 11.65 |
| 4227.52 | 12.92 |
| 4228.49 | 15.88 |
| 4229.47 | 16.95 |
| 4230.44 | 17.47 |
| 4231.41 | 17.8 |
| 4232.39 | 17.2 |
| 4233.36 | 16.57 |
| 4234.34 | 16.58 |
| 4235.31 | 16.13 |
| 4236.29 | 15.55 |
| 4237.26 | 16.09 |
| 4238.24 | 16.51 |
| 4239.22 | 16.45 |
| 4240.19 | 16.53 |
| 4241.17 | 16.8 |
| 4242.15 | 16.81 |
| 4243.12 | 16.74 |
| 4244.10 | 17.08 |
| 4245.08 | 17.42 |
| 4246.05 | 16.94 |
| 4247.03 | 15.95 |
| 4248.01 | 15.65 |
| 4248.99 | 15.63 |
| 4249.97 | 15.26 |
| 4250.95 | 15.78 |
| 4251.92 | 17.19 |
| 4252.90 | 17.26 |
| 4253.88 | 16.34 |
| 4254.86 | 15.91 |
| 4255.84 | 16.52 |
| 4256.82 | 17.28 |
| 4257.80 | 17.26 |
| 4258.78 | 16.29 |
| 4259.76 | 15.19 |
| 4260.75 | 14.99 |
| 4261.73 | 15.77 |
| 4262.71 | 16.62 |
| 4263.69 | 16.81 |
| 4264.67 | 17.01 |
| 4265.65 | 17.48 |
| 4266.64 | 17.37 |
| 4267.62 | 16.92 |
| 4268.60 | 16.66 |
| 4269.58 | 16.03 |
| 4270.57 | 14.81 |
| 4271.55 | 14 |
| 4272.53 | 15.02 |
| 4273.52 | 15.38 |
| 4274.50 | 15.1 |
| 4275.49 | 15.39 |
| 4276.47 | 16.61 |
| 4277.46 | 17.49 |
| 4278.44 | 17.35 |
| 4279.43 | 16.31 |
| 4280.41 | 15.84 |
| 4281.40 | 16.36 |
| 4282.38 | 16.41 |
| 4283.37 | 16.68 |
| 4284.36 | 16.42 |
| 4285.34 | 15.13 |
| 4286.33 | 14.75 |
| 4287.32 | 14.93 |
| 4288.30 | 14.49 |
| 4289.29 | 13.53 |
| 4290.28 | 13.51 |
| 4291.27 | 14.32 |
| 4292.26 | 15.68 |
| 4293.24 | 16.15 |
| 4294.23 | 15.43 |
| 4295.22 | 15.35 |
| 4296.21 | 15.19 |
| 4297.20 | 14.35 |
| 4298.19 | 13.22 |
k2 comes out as 0.37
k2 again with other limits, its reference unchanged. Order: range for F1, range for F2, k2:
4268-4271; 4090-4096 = 3.73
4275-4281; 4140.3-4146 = 0.33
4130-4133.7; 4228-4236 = 0.77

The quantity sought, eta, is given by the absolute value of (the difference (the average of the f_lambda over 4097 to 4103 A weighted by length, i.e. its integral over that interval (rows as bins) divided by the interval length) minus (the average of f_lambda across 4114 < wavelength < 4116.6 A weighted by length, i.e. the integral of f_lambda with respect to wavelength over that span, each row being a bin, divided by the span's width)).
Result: 4.32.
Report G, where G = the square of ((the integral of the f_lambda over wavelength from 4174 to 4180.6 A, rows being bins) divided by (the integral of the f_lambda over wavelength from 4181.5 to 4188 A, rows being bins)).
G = 1.1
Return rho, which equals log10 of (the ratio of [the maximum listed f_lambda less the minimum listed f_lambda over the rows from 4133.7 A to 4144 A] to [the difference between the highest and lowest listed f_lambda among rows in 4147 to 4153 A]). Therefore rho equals 0.5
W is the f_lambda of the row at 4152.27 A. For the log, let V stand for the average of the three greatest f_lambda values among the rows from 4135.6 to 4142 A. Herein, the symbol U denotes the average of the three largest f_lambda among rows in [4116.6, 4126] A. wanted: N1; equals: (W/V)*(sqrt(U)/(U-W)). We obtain 6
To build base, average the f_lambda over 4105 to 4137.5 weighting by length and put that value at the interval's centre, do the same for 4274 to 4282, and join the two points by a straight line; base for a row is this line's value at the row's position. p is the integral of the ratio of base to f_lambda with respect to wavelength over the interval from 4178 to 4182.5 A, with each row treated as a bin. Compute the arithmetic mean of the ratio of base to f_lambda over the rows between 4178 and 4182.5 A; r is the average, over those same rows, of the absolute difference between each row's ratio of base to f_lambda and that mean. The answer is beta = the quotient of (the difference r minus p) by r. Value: -233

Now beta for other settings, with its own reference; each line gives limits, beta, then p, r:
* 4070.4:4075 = -91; 4.9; 0.05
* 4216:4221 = -326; 4.8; 0.01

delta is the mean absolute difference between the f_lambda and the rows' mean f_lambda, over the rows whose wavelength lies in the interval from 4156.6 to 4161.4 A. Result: 0.14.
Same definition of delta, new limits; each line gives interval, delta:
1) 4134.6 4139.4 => 0.42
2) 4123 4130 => 0.39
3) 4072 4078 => 0.76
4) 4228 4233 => 0.52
